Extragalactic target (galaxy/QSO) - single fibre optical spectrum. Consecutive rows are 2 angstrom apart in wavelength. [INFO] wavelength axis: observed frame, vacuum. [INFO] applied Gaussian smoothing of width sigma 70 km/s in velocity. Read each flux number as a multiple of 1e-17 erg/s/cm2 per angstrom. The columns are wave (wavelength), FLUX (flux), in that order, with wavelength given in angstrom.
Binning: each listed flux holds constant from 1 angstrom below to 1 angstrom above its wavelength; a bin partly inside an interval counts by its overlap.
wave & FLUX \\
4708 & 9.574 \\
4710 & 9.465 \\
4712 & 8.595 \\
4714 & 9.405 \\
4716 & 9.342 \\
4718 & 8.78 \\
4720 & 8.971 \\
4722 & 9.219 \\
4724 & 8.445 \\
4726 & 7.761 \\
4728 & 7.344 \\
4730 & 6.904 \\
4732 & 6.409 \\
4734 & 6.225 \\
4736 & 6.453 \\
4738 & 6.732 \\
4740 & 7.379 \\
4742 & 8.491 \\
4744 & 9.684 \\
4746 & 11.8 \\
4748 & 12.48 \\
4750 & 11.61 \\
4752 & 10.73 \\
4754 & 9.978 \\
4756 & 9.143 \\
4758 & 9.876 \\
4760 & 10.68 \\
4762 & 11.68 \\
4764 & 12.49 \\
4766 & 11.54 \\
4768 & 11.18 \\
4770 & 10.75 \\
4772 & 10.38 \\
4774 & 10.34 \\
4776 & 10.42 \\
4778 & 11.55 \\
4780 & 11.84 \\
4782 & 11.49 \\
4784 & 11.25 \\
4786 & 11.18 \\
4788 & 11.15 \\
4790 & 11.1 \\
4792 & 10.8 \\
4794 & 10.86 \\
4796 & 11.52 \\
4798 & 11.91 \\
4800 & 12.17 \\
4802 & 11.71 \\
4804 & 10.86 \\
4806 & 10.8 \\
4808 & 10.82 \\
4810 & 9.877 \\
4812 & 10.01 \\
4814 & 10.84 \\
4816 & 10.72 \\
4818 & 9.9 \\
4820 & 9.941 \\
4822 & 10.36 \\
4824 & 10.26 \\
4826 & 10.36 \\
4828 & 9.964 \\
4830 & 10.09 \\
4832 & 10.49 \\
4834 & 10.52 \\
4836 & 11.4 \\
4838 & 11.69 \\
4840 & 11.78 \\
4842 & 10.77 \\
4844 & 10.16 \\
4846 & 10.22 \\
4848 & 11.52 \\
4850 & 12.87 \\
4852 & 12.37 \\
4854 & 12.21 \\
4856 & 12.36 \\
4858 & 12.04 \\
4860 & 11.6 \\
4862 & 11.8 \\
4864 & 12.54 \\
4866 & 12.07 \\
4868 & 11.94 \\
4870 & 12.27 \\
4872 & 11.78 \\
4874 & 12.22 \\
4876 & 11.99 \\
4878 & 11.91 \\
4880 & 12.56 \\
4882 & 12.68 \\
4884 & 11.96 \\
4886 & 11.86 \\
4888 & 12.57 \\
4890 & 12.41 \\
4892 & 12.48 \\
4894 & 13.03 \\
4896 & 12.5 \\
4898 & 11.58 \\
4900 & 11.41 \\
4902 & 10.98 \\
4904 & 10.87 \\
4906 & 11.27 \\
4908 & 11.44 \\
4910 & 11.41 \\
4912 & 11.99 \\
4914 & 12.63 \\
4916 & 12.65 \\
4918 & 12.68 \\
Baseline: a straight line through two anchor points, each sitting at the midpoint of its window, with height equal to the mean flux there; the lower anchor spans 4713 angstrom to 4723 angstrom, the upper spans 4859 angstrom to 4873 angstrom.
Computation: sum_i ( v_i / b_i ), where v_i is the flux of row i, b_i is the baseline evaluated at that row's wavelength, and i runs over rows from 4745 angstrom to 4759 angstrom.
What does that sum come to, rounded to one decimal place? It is 7.7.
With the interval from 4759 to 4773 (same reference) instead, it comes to 7.8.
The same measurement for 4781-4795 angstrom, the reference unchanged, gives 7.4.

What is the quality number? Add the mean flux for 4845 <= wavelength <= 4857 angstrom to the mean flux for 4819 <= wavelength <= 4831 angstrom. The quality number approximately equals 22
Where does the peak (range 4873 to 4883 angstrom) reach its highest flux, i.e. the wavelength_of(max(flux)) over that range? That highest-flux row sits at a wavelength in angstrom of 4882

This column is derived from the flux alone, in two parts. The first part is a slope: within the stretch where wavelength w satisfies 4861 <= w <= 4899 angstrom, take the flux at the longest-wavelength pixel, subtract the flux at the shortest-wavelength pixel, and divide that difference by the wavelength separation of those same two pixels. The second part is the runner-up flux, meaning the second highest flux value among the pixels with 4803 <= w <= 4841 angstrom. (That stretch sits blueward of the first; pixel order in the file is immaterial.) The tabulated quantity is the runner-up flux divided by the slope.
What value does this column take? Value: -1913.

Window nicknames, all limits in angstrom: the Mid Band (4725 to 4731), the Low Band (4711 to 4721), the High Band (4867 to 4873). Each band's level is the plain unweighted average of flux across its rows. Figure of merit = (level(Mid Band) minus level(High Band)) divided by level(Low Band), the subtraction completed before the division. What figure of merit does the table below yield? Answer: -0.52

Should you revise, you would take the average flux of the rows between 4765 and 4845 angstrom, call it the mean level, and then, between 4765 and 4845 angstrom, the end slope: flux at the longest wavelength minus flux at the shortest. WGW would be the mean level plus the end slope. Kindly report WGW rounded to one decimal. 9.5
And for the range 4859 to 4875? 12.6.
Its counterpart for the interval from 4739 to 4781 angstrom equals 15.1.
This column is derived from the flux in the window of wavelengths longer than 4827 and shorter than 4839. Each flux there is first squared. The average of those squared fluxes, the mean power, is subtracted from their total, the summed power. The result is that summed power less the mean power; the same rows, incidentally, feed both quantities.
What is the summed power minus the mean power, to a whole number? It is 574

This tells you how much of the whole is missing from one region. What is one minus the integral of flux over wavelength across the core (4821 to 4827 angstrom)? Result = -61.0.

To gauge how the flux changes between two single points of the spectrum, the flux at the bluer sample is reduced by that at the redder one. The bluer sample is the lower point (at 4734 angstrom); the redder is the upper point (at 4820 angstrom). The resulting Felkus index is -3.7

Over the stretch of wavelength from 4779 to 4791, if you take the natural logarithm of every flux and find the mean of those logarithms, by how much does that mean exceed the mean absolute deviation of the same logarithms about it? 2.41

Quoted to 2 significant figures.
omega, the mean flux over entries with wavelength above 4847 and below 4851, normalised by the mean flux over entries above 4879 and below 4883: 0.97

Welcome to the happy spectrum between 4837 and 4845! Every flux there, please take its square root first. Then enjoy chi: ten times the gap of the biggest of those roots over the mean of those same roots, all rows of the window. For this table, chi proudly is 1.0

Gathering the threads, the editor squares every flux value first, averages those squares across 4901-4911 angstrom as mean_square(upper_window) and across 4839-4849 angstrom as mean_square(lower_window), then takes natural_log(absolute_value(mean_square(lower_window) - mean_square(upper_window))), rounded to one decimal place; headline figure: 1.8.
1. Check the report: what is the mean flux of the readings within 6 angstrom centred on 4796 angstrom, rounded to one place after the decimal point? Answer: 11.4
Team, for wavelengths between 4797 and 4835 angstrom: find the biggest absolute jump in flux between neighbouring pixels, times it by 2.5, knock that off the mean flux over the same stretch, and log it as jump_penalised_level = 8.3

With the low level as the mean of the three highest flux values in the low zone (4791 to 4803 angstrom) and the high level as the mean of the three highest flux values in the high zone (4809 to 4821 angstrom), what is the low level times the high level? 126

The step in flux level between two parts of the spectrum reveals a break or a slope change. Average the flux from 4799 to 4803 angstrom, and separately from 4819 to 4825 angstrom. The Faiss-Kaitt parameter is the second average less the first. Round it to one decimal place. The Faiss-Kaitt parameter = -1.8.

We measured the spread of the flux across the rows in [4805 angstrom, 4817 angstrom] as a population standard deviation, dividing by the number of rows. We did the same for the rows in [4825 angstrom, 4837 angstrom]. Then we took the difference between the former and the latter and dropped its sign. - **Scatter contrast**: 0.06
